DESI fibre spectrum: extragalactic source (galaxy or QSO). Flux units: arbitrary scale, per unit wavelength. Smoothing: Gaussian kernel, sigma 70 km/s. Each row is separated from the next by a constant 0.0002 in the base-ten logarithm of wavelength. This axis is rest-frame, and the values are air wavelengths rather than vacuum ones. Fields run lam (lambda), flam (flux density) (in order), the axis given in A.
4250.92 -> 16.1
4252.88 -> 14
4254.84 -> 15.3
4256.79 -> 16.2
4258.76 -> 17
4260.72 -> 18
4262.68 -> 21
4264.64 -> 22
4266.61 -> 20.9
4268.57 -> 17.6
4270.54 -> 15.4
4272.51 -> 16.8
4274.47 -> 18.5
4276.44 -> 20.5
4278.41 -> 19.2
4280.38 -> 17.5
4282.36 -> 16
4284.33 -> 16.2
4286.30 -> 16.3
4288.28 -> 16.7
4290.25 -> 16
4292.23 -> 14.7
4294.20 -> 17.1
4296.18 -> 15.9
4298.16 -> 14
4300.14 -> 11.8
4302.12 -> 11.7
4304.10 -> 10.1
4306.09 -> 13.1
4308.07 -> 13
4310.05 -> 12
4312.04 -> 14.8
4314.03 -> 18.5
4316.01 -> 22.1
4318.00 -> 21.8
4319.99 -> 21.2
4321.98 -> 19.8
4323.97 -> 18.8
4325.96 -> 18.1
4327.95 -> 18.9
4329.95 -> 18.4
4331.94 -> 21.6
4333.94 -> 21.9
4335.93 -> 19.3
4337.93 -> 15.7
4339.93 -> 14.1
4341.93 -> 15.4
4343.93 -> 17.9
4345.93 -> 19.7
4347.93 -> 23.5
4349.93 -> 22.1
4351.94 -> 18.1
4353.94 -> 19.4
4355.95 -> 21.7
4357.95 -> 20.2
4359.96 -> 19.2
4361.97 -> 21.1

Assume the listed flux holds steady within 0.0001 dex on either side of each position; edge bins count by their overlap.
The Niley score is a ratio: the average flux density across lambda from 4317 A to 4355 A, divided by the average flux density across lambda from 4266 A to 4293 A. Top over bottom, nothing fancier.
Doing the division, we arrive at 1.11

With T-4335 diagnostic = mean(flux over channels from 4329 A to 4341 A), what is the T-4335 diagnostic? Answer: 18.5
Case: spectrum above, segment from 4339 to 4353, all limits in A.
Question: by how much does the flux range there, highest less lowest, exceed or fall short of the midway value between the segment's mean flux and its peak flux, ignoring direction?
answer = 11.7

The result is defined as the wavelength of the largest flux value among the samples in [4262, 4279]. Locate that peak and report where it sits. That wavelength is 4264.64 A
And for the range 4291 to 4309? 4294.20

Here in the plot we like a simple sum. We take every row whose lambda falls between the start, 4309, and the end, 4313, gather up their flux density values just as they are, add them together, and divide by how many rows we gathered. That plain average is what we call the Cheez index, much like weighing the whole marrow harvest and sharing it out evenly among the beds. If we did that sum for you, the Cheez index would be 13.4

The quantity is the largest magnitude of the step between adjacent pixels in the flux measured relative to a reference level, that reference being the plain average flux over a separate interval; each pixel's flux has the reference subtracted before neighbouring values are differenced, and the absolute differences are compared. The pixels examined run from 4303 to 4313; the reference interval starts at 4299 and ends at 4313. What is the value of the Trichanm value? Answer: 3.0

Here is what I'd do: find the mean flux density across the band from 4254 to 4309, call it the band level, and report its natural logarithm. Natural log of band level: 2.80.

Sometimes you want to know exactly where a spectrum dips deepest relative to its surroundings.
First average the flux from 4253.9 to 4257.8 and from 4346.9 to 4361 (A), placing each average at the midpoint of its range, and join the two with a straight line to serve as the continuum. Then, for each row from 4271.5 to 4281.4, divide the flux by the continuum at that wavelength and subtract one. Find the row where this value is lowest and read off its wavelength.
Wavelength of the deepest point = 4272.51 A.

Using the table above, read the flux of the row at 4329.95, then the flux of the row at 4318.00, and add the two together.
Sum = 40.2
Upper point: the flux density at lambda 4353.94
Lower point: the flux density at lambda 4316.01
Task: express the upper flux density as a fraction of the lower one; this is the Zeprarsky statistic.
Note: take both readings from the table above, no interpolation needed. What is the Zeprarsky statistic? 0.88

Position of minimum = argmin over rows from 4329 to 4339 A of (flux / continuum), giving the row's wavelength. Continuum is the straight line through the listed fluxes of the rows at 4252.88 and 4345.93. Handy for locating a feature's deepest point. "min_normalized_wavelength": 4337.93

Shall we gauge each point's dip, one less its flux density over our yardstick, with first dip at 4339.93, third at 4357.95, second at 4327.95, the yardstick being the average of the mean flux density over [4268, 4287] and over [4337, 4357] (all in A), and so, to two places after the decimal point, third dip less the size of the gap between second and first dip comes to -0.38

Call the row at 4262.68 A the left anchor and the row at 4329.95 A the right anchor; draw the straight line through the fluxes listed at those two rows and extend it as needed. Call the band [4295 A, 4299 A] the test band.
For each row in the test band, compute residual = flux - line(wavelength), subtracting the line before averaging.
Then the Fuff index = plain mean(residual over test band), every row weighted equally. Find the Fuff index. -5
